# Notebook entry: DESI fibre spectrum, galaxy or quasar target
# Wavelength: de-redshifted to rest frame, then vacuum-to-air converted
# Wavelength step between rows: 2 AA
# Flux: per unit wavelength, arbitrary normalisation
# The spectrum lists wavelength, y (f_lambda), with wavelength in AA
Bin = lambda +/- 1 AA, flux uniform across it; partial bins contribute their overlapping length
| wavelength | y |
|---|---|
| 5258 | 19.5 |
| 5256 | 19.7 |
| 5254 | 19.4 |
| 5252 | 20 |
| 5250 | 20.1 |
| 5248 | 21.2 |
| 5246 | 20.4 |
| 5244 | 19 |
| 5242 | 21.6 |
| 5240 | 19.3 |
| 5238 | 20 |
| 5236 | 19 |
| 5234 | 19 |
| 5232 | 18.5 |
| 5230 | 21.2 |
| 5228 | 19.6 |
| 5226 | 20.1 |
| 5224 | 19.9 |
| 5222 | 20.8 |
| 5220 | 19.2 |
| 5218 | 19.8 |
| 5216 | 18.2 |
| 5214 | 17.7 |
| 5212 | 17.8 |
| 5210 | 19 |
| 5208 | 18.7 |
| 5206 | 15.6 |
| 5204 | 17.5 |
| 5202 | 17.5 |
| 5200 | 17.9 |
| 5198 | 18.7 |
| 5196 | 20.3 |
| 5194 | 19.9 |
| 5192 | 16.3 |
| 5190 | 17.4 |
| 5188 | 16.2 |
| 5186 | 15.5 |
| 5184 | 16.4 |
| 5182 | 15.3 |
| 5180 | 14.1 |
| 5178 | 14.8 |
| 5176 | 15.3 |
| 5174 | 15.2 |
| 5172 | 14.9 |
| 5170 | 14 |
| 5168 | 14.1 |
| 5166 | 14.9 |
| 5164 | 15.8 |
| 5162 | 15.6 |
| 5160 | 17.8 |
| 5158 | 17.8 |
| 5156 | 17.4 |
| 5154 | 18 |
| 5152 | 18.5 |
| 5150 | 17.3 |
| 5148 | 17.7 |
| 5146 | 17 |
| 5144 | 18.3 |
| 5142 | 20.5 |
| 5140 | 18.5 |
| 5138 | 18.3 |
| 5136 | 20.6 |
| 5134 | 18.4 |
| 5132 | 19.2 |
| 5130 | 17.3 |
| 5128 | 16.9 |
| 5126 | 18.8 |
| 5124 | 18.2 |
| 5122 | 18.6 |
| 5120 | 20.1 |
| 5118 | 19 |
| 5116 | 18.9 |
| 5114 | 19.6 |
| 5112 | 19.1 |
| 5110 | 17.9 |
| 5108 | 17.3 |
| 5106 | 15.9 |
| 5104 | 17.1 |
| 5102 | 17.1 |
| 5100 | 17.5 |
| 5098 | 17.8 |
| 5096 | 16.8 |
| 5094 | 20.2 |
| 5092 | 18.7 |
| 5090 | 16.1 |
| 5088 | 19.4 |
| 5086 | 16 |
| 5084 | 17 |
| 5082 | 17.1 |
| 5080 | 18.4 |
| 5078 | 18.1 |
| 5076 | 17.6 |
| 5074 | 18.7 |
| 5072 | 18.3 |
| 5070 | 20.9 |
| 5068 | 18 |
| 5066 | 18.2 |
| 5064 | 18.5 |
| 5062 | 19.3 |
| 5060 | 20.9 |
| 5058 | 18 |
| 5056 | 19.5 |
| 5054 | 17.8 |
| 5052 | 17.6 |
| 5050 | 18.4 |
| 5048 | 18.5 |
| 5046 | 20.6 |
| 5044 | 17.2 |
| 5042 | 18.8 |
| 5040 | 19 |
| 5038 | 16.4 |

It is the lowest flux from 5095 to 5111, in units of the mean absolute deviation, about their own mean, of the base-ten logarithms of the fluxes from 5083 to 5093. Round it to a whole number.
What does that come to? 502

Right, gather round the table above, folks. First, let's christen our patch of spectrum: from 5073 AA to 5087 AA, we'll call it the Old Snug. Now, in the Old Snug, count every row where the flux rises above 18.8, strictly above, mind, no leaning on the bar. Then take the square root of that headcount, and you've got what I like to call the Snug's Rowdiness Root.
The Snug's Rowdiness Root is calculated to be 0.0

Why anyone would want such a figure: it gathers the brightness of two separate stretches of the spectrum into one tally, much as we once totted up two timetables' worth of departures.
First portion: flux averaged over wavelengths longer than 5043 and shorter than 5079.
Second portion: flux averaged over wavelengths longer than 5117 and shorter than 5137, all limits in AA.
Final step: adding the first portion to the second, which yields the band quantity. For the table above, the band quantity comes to 37.4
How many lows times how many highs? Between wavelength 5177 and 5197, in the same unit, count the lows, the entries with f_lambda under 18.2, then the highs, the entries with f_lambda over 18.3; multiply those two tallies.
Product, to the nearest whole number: 16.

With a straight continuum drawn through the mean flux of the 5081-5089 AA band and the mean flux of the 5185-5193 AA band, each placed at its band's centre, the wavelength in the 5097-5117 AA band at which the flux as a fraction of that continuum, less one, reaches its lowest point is 5106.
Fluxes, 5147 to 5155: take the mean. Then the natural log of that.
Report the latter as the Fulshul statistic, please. 2.88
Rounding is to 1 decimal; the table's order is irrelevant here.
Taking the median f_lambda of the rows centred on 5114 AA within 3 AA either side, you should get 19.1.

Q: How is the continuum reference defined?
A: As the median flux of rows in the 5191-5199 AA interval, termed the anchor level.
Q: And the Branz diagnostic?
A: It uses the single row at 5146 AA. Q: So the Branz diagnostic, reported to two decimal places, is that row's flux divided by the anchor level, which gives 0.88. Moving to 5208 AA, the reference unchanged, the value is 0.97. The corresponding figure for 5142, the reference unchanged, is 1.06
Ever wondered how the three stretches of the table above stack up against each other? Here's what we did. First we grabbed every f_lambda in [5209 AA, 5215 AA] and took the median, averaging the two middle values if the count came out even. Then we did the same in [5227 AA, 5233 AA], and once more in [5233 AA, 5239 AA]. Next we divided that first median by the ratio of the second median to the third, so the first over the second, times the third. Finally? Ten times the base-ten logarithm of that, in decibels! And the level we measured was 12.37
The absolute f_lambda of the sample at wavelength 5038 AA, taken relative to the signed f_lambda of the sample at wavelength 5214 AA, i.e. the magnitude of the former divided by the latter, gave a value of 0.93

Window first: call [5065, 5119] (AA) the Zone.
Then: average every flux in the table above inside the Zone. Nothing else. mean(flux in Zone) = 18.03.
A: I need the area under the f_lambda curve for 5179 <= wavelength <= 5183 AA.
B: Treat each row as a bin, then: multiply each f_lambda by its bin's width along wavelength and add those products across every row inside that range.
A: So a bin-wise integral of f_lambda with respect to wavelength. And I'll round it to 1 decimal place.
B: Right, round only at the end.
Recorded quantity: 58.8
